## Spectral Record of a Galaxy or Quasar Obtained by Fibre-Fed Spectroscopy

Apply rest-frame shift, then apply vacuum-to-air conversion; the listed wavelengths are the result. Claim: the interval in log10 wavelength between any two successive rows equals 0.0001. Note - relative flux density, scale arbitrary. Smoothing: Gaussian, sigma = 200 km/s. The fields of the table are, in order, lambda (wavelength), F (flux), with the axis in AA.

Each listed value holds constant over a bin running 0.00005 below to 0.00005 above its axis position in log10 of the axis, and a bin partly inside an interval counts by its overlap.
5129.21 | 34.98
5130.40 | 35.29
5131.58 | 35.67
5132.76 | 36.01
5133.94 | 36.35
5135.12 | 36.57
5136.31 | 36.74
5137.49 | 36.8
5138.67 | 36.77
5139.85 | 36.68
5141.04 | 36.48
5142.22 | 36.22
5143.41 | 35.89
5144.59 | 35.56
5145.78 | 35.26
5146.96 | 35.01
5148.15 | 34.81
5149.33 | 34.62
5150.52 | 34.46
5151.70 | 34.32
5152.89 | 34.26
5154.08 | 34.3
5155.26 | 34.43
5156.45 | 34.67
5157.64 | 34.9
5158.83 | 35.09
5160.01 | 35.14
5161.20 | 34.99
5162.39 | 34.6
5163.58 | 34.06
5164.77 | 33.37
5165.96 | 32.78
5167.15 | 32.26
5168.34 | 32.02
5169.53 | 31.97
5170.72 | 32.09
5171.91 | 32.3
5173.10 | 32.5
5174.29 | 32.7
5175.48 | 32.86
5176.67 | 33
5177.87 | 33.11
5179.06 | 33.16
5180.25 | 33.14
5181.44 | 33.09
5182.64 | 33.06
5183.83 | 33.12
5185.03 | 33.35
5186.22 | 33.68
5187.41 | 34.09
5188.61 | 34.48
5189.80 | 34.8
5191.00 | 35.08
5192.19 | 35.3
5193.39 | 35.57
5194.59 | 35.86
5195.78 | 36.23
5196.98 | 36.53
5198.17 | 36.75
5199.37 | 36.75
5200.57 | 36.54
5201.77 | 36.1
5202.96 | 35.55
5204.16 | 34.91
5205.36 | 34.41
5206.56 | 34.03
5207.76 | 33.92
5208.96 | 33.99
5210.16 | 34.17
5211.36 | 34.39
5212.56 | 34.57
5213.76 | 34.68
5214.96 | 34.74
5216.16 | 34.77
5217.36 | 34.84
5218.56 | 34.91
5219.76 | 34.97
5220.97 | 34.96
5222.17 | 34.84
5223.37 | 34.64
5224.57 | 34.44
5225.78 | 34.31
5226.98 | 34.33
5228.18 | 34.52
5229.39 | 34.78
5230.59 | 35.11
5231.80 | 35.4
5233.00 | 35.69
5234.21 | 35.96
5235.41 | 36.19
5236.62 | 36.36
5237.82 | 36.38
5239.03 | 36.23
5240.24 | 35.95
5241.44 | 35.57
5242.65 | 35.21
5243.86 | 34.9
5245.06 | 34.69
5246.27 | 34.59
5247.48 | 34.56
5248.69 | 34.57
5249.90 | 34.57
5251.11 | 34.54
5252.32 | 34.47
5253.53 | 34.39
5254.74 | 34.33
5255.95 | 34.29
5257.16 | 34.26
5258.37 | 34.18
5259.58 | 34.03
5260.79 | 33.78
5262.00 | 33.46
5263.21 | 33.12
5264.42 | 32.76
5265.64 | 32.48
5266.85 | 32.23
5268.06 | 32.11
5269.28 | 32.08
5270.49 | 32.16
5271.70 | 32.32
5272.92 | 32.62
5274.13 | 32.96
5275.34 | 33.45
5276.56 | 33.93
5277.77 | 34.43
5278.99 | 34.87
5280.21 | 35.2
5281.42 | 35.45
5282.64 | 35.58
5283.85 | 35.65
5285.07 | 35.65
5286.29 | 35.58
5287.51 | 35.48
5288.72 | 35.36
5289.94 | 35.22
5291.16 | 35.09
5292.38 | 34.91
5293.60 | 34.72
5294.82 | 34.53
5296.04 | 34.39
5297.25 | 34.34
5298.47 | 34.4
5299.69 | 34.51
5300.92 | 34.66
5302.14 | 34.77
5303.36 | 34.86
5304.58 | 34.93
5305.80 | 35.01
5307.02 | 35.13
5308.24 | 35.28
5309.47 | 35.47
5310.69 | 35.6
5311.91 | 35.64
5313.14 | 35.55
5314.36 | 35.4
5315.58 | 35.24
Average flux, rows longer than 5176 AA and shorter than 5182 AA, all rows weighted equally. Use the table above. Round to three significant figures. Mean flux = 33.1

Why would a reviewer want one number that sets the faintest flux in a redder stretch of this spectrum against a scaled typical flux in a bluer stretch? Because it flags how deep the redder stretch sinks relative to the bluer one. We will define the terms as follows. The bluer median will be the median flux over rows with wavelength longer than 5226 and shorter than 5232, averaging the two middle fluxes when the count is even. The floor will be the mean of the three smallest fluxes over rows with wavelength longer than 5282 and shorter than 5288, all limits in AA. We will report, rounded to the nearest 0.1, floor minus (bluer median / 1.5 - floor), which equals 47.9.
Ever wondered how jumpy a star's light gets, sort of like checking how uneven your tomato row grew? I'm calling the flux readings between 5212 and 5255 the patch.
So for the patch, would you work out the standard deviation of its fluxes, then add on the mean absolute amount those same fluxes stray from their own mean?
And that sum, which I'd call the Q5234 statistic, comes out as 1.1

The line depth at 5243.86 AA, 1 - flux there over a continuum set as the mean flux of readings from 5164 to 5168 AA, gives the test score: -0.064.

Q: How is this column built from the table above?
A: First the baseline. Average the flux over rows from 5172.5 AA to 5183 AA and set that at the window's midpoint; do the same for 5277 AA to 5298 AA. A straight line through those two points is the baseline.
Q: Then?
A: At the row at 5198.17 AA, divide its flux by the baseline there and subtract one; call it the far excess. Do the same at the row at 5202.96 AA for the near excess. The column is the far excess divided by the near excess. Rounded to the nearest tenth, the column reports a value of 1.6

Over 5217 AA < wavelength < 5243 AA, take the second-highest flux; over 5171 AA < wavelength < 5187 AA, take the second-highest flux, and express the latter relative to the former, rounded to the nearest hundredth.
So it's 0.92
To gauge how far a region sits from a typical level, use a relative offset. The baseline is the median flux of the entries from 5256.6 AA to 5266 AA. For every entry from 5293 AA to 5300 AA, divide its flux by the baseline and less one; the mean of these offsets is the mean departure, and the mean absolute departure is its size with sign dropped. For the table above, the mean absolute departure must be 0.026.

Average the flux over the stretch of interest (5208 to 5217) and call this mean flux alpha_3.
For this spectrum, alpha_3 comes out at 34.5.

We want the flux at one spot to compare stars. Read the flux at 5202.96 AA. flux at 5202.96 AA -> 35.55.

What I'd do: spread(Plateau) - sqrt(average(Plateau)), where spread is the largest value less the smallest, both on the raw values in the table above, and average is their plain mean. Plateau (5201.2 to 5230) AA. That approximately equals -3.7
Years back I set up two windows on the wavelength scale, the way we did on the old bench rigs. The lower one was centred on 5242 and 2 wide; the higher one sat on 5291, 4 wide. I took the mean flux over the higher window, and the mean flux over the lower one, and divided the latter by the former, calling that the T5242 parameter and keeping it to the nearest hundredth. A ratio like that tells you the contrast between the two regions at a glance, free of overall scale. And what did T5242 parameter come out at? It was 1.01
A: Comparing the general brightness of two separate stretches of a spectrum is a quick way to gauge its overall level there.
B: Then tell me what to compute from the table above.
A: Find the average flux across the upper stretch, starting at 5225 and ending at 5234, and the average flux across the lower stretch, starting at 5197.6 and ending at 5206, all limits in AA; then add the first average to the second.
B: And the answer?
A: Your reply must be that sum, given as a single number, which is 70.7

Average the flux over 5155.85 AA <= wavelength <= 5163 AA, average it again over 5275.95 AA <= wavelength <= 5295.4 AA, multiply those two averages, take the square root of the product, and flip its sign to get -35.0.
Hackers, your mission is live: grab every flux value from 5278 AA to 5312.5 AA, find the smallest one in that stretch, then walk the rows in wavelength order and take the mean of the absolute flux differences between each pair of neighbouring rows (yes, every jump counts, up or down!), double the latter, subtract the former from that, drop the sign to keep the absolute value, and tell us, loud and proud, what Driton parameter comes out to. 34.1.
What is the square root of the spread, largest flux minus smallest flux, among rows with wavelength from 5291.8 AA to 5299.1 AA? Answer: 0.75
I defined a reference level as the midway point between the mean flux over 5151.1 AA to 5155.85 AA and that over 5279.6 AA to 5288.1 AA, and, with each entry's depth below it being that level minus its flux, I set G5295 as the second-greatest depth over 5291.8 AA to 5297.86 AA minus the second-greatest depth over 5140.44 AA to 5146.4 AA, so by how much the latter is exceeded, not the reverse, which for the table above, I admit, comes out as 1.2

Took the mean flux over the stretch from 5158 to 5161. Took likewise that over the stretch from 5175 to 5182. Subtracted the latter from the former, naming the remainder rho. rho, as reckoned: 2.1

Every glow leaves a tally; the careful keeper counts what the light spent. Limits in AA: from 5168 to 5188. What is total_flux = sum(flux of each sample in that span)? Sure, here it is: 559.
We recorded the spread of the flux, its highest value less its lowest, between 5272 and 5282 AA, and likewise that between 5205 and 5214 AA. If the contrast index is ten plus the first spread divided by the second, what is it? 13.7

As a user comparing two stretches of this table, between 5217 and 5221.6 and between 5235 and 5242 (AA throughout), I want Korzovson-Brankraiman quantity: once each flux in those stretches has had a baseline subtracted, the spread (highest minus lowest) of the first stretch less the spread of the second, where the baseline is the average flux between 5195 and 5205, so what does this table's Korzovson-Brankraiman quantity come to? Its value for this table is -0.68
